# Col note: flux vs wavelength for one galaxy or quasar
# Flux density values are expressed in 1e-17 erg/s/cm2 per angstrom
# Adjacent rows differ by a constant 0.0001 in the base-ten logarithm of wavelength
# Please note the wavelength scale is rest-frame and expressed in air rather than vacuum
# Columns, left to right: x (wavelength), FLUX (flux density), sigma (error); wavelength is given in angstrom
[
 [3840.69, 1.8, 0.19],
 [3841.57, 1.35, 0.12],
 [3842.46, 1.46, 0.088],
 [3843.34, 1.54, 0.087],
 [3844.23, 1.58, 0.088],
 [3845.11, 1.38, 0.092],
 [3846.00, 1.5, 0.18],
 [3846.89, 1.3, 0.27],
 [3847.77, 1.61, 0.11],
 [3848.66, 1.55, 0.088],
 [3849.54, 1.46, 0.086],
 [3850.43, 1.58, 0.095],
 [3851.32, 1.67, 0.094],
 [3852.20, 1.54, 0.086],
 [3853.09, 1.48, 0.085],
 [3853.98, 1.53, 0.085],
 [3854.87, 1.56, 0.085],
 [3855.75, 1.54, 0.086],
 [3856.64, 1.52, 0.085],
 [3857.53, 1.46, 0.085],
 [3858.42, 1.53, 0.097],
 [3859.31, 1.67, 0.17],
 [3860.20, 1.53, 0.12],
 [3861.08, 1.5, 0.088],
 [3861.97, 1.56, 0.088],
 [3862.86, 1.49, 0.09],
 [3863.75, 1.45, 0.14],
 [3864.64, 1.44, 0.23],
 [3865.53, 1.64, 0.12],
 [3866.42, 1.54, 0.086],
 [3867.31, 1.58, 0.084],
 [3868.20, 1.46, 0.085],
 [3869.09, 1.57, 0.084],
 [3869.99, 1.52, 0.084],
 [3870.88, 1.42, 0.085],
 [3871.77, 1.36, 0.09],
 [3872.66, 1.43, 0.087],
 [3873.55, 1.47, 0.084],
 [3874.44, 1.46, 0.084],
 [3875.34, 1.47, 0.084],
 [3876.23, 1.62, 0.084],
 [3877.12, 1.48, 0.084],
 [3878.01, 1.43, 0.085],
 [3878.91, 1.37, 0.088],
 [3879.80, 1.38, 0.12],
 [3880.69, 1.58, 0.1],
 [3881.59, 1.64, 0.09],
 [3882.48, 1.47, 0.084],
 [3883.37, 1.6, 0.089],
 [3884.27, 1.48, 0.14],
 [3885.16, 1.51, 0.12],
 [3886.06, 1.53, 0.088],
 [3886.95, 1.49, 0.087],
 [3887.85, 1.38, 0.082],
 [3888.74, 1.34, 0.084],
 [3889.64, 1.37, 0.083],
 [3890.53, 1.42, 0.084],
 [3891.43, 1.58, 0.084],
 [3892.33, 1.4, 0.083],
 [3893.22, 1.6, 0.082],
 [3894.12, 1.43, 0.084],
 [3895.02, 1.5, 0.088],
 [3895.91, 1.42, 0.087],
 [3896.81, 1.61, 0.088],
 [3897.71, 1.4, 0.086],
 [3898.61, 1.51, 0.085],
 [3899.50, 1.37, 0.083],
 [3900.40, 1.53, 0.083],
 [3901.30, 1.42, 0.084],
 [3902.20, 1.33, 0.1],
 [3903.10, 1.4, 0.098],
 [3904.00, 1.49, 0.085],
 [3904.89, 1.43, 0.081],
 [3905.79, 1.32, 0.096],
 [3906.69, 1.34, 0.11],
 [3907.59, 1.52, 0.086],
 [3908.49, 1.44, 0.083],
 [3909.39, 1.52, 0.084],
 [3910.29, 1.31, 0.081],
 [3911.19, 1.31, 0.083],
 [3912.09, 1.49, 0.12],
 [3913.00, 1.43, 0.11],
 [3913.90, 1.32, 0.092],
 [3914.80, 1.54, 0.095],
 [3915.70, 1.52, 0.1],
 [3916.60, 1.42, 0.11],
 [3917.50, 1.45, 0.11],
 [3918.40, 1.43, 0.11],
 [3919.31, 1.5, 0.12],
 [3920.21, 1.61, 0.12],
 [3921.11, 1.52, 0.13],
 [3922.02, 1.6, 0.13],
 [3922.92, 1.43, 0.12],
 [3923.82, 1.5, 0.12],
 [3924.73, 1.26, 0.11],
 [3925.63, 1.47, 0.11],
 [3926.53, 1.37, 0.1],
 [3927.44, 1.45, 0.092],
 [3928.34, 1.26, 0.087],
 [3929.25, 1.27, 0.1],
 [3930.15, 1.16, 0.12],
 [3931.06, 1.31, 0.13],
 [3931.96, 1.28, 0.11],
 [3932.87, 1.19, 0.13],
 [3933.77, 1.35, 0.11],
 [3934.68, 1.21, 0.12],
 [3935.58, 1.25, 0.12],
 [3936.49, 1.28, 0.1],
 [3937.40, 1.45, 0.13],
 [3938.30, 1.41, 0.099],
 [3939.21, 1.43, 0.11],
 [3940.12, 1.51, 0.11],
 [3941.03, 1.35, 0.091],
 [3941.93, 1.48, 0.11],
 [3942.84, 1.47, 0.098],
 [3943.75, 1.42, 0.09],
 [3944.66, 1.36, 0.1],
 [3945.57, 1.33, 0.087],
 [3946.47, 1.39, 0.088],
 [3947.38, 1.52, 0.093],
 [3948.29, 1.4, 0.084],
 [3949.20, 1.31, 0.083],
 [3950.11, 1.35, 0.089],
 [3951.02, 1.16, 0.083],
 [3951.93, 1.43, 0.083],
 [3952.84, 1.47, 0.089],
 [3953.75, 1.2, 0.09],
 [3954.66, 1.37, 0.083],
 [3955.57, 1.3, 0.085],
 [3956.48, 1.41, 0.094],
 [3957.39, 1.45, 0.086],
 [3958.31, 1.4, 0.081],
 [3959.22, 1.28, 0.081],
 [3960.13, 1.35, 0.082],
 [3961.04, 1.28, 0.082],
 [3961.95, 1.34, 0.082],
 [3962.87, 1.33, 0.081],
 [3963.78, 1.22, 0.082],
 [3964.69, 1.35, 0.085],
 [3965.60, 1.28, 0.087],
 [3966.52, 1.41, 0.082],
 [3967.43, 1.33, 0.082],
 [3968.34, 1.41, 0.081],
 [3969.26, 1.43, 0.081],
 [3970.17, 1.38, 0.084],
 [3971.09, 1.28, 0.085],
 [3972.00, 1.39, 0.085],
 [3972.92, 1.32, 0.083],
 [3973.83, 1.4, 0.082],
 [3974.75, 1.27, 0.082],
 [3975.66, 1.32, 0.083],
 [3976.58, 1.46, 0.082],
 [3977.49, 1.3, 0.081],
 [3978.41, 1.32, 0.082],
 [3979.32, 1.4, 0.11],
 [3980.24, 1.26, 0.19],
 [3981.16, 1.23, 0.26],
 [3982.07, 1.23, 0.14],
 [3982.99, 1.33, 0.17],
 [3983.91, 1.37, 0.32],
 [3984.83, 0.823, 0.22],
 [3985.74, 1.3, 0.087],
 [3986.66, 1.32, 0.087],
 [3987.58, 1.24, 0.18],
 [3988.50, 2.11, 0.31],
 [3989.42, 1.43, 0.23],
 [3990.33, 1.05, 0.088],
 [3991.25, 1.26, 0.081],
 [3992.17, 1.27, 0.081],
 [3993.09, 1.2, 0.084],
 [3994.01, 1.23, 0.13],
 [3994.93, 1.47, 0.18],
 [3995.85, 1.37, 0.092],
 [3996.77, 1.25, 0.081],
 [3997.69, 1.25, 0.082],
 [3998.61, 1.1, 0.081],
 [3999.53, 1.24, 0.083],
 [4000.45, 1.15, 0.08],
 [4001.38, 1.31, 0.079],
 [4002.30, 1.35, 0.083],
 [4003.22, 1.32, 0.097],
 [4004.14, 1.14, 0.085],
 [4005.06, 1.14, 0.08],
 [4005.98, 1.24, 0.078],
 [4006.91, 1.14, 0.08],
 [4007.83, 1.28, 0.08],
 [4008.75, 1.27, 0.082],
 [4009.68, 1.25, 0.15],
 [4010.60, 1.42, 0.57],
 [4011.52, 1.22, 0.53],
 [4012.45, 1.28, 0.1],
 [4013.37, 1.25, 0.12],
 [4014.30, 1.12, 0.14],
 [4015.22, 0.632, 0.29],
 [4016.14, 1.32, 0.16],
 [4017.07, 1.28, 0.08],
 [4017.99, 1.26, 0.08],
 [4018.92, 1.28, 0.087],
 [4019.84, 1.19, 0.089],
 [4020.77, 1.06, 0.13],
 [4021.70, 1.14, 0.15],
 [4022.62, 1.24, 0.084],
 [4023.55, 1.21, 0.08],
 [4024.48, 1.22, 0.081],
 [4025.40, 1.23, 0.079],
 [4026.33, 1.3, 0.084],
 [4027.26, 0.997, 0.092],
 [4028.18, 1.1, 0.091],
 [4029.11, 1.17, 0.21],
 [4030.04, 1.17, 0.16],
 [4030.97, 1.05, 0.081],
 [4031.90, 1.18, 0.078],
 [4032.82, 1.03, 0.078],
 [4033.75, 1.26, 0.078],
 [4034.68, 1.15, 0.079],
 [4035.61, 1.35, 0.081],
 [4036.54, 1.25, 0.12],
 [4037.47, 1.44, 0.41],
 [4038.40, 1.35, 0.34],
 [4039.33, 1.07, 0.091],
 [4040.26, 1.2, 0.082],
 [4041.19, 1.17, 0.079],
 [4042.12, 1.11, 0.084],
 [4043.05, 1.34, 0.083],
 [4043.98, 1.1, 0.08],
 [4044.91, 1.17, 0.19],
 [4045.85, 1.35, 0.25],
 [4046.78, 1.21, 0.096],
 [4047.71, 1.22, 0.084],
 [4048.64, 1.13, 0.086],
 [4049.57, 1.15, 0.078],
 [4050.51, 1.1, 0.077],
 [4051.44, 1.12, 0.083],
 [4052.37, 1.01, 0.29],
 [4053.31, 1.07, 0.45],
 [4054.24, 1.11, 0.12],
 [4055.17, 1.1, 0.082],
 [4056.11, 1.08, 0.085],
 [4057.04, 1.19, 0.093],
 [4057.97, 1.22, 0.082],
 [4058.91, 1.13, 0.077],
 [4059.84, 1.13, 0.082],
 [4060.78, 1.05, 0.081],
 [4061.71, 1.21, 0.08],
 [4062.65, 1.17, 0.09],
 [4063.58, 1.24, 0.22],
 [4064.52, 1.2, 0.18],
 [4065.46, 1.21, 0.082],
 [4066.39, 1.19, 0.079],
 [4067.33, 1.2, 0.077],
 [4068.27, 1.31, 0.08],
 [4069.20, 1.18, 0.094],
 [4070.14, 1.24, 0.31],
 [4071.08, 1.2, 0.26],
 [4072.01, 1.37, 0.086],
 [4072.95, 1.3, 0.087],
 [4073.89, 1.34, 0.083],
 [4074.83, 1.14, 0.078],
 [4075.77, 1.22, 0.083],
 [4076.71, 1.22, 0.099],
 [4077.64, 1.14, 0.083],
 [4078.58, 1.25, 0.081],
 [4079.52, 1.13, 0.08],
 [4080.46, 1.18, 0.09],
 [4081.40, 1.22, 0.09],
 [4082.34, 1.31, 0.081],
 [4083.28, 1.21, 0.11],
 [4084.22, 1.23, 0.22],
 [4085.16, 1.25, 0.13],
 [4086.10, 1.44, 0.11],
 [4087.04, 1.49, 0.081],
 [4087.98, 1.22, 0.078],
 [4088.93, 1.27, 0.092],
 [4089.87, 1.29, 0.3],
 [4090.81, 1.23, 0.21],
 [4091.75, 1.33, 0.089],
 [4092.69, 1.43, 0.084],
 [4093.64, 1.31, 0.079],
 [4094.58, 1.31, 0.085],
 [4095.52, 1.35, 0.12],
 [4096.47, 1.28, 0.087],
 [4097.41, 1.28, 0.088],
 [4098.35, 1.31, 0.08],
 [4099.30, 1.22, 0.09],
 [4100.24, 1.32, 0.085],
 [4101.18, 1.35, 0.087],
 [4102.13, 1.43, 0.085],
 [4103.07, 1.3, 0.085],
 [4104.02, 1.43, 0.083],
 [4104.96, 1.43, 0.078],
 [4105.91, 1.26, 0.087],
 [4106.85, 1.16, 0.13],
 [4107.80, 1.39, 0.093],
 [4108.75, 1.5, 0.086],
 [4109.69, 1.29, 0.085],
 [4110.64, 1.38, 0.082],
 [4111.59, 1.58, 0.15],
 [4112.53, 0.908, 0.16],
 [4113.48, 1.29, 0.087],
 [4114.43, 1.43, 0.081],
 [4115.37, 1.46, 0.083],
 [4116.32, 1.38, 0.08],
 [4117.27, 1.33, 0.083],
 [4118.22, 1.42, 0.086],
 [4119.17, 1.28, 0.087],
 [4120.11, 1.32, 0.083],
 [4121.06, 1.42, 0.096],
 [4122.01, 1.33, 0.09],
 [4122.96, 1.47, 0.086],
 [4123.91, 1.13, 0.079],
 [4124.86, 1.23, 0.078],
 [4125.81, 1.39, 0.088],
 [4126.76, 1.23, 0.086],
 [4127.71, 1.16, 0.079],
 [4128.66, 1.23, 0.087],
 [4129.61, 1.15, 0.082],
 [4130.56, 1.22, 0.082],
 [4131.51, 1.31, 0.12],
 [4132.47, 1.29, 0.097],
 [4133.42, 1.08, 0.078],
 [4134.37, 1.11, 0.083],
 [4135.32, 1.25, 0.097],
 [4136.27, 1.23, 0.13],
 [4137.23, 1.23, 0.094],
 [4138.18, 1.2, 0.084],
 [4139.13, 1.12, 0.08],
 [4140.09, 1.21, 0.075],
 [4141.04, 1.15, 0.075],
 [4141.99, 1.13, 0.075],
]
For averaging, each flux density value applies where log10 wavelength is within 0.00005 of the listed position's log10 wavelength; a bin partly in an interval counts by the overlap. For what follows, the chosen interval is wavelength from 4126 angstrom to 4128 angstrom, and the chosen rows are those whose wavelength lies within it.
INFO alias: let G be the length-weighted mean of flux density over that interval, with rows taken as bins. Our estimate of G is 1.23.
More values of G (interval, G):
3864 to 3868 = 1.54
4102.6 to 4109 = 1.35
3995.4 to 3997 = 1.32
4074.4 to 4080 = 1.18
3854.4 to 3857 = 1.54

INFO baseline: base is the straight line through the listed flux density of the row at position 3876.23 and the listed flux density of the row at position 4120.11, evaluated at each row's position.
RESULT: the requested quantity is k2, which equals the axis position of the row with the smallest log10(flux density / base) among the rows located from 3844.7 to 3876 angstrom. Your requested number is 3846.89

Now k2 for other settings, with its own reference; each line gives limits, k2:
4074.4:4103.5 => 4079.52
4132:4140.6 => 4133.42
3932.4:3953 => 3951.02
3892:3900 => 3899.50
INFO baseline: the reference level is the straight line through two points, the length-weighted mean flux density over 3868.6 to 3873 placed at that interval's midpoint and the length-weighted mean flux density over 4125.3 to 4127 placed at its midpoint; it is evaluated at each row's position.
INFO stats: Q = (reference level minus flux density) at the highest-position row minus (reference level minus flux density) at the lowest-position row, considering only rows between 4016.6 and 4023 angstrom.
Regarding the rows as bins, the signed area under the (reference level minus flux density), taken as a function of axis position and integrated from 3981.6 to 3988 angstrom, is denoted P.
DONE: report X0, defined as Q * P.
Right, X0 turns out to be 0.039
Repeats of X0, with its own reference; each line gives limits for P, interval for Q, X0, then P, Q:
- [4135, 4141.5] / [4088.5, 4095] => -0.032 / 0.75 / -0.04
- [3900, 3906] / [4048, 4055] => 0.002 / 0.13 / 0.02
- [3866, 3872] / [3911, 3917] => 0.025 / -0.22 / -0.11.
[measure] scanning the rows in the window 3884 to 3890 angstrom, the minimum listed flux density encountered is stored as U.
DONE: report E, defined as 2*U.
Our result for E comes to 2.68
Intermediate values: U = 1.34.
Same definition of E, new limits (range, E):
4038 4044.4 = 2.14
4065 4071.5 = 2.36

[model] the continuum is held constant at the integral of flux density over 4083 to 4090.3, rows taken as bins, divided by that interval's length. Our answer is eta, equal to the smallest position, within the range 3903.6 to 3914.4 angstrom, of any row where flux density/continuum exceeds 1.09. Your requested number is 3904.00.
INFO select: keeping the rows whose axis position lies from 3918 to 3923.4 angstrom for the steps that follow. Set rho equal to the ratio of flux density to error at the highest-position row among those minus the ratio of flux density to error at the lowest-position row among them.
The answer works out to -1.1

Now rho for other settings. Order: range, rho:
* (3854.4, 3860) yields -8.5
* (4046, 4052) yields 0.9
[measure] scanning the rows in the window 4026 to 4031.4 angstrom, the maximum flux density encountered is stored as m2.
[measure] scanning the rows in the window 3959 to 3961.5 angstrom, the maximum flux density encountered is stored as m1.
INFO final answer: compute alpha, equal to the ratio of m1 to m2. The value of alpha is 1.04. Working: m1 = 1.35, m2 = 1.3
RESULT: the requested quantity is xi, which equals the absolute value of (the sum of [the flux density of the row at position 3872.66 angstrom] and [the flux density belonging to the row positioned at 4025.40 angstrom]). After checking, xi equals 2.7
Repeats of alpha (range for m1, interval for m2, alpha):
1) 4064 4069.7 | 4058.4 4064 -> 1.06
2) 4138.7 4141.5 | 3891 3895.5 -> 0.76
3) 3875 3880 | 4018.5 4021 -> 1.27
